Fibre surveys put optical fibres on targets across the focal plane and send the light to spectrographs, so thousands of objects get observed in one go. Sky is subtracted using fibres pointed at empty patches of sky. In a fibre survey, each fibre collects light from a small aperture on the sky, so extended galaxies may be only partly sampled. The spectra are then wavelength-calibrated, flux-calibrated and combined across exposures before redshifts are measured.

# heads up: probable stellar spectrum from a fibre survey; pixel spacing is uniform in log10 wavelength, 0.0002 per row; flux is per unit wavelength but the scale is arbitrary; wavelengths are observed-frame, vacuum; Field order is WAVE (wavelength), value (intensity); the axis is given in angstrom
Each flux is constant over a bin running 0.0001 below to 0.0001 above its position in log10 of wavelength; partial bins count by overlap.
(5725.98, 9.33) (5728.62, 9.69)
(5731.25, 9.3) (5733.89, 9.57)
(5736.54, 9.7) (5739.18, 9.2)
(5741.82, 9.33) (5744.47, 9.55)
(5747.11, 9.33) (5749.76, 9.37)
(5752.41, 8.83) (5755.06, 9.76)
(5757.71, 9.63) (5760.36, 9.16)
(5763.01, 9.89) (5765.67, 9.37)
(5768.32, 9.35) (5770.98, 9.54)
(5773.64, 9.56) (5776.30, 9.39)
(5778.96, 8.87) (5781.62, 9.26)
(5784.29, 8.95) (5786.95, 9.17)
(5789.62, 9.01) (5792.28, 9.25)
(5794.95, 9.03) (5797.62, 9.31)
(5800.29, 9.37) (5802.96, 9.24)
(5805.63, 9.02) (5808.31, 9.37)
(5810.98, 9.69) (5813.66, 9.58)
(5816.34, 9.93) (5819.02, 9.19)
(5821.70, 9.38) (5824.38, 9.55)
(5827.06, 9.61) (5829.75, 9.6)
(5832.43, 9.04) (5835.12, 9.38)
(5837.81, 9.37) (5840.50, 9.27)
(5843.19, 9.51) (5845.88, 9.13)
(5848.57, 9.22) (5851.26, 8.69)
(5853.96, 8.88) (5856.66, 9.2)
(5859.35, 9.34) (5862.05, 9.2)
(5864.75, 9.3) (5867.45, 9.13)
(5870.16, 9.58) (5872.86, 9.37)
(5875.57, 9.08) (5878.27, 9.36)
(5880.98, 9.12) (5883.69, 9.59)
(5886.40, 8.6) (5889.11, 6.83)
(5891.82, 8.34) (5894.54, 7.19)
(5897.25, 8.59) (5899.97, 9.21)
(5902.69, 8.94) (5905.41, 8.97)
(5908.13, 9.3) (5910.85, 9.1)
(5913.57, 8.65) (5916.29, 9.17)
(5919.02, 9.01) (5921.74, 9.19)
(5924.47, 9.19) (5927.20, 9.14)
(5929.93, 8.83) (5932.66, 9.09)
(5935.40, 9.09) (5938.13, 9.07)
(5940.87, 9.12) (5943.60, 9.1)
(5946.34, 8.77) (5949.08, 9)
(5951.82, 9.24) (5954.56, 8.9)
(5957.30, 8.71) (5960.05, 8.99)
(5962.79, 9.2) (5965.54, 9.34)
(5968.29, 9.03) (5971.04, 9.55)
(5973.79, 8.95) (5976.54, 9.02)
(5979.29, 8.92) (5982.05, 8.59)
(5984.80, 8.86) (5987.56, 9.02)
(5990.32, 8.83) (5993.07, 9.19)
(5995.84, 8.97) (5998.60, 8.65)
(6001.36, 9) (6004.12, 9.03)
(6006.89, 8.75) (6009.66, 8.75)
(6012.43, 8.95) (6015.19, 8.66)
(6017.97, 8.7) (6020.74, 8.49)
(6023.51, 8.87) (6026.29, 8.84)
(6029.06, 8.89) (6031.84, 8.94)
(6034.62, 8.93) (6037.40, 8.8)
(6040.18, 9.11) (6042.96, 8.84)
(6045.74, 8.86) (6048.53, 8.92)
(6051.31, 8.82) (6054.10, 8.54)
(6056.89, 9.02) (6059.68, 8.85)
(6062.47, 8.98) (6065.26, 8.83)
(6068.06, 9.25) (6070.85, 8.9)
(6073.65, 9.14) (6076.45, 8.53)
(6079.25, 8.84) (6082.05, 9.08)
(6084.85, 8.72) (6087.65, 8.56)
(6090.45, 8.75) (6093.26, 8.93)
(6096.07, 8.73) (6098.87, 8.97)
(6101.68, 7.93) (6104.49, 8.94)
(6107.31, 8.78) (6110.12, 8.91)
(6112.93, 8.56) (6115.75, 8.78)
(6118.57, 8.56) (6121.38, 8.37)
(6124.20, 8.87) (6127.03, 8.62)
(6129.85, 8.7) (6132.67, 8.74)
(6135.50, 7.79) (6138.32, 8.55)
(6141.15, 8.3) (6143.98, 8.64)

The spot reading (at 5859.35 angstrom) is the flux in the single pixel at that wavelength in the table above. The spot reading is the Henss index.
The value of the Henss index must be 9.34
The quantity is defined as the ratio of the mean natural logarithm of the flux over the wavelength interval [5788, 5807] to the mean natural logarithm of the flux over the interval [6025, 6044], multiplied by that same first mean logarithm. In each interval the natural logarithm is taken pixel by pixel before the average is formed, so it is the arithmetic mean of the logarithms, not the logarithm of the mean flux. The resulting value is 2.25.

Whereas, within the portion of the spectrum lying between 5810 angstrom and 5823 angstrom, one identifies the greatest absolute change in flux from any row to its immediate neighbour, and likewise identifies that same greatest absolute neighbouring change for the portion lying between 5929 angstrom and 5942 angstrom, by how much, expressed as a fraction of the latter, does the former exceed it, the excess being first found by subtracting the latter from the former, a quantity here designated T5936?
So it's 1.8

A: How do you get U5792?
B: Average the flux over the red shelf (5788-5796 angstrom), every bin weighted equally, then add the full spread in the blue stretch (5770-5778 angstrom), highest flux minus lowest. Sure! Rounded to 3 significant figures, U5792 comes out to 9.27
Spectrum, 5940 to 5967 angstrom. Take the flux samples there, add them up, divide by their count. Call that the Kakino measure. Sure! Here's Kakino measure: 9.04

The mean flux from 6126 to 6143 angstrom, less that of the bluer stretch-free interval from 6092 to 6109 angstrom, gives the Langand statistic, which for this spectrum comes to -0.26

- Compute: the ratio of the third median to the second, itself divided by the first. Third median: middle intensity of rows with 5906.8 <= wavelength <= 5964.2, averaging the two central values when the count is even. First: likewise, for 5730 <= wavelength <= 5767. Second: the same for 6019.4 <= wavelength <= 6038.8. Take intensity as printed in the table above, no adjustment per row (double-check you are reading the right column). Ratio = 0.109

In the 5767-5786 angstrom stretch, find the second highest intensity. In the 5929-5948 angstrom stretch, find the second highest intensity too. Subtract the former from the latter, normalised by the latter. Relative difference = -0.048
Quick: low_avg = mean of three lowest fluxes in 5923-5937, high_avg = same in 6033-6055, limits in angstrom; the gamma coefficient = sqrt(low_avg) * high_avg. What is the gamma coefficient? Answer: 26.2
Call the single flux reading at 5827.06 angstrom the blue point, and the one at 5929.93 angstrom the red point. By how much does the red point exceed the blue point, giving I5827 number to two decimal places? -0.78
